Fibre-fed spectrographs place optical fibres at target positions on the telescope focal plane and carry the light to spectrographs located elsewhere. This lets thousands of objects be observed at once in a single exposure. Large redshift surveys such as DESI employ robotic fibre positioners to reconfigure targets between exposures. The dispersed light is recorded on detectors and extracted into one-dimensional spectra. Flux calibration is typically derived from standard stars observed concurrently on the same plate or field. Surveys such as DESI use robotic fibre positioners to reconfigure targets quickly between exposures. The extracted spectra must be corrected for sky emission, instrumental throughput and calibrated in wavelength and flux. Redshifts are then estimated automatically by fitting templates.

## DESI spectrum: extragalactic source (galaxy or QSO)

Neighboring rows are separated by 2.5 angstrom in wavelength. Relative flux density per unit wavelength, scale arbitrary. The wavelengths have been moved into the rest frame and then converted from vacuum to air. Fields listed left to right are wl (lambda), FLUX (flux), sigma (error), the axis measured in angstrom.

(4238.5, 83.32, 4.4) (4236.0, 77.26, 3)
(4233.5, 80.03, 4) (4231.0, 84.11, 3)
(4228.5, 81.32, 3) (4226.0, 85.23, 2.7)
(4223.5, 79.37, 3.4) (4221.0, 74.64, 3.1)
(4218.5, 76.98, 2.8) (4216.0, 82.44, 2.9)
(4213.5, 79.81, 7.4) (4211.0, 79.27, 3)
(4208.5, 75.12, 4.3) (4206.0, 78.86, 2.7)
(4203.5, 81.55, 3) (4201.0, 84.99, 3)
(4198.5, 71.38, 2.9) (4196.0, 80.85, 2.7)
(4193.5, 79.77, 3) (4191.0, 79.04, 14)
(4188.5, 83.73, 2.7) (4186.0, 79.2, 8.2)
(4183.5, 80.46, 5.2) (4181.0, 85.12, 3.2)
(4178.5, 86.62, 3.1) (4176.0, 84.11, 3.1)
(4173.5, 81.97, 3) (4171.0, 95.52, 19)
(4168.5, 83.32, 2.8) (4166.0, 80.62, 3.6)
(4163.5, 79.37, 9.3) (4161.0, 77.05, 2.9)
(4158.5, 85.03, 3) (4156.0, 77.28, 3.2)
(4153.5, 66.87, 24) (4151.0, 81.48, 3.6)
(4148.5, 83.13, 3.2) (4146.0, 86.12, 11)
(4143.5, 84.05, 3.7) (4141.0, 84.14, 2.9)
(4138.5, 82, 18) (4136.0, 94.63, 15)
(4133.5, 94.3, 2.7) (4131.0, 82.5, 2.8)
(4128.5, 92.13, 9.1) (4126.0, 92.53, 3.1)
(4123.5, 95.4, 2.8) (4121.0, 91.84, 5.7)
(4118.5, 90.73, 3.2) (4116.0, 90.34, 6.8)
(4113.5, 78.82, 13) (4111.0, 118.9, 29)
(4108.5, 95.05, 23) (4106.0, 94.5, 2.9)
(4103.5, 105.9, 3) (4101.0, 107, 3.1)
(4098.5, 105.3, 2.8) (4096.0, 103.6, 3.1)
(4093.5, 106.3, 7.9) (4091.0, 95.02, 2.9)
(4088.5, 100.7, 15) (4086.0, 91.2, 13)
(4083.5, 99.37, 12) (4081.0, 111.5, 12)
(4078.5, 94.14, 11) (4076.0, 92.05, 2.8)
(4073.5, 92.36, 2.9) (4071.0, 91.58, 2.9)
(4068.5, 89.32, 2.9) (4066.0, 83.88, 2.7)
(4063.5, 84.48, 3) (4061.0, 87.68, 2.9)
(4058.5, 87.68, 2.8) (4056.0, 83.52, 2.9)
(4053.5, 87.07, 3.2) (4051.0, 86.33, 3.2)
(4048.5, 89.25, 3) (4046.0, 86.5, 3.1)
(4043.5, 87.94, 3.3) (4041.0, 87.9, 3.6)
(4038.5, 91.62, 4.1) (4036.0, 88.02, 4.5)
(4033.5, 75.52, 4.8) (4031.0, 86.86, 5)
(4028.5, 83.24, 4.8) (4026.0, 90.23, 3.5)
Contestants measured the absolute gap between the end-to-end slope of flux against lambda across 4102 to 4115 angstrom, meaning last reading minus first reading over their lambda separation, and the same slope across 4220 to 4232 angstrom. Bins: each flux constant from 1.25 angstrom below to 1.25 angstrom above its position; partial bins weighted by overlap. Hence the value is 3.7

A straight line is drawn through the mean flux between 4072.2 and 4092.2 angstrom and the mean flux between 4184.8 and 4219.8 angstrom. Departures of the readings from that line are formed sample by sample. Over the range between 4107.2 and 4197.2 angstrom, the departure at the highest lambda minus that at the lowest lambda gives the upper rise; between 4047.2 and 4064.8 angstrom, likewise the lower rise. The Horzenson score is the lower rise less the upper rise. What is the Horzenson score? -1.2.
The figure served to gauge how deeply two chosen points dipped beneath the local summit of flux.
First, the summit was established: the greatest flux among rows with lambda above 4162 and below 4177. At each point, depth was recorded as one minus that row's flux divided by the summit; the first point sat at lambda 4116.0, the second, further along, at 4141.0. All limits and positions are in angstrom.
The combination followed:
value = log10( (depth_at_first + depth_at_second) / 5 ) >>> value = -1.5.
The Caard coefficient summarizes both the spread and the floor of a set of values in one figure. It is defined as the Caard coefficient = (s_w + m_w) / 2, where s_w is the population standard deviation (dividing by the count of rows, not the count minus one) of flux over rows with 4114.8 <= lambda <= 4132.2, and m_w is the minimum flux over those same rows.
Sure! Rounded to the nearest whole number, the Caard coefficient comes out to 43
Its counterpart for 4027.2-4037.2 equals 40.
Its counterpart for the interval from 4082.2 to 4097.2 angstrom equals 48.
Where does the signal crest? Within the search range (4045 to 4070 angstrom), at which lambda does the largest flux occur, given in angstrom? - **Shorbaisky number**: 4068.5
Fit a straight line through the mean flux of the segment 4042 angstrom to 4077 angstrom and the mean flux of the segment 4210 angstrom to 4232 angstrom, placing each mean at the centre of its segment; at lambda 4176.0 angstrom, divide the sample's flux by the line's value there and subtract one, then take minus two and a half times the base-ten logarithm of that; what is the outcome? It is 4.2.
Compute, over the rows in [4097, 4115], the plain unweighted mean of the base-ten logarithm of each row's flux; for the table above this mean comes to 2.00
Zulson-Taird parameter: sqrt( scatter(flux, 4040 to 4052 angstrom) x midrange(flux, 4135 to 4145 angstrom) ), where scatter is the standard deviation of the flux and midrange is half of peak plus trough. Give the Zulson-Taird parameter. 10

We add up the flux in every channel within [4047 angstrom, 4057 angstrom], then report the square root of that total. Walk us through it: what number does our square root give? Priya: 19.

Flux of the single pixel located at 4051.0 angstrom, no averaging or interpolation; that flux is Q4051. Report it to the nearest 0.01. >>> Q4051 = 86.33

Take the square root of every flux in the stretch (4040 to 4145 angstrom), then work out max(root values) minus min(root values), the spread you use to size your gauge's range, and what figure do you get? 2.03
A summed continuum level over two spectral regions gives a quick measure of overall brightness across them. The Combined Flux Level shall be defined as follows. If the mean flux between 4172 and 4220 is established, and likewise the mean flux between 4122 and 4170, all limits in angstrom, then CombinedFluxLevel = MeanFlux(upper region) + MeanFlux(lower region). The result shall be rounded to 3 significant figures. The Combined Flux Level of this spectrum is 165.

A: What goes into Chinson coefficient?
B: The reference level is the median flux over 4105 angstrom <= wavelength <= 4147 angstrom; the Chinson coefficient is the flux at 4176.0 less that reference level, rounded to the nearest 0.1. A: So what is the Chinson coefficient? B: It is -7.7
